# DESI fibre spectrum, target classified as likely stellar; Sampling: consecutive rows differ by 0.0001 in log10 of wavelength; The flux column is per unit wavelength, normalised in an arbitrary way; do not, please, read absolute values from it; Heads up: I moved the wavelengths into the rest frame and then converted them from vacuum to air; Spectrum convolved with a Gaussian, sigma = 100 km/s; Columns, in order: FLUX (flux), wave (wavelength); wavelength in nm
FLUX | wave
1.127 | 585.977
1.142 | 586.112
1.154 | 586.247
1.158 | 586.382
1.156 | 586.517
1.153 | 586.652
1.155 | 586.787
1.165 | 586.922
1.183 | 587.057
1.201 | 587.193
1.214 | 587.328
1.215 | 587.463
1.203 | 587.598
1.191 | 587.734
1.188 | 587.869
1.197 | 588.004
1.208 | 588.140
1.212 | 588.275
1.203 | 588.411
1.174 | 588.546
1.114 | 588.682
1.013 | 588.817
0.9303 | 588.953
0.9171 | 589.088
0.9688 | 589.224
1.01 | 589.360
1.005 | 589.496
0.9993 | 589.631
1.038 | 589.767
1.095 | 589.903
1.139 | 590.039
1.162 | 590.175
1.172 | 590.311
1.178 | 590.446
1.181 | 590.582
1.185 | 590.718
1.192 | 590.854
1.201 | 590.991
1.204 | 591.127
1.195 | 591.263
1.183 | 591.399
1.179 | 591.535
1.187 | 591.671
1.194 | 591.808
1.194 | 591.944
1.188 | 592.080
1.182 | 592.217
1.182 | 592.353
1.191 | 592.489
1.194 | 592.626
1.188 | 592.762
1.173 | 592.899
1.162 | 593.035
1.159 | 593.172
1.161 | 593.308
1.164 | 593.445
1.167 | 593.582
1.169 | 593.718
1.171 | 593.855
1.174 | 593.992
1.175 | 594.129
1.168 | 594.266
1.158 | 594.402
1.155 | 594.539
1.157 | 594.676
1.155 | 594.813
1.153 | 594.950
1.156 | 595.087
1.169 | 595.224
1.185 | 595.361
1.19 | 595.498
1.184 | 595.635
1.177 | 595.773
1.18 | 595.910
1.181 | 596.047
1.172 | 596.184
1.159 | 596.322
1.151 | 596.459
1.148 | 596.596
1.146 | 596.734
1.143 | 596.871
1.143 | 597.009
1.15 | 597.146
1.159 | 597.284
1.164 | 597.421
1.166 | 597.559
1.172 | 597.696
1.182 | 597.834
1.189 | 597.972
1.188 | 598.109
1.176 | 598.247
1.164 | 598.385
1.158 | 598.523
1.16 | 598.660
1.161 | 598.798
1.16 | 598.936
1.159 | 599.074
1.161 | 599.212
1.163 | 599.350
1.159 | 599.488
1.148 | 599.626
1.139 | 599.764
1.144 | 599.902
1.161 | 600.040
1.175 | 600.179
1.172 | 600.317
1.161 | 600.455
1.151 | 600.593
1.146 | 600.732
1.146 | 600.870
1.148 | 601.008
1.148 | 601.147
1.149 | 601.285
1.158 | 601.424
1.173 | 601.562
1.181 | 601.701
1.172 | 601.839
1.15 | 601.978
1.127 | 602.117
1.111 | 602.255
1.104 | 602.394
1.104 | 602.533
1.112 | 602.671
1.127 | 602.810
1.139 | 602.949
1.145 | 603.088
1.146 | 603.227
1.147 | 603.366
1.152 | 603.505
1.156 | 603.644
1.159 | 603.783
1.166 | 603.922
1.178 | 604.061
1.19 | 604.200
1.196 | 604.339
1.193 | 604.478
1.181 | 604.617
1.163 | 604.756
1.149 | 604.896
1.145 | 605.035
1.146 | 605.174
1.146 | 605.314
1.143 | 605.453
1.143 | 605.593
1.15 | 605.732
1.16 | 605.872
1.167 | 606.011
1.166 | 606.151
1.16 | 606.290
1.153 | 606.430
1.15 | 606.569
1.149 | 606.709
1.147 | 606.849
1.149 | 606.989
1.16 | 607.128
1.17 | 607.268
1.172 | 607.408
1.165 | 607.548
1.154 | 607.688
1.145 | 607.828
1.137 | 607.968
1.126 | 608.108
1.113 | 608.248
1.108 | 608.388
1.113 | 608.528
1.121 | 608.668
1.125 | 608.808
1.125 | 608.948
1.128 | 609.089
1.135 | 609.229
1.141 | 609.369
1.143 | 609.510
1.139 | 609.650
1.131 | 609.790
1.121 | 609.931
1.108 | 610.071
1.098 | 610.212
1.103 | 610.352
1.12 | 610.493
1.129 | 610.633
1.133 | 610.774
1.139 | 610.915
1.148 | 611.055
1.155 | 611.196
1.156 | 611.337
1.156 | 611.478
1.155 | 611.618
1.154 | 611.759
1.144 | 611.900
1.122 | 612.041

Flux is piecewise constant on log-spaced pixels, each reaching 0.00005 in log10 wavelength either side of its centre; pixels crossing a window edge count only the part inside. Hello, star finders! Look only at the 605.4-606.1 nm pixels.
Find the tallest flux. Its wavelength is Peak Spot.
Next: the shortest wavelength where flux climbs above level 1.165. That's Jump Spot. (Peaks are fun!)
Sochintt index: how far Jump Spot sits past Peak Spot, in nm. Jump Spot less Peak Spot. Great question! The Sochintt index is 0.00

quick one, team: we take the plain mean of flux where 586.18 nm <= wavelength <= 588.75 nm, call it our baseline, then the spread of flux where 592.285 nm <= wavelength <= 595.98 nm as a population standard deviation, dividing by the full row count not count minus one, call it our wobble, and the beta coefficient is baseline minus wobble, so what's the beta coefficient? 1.17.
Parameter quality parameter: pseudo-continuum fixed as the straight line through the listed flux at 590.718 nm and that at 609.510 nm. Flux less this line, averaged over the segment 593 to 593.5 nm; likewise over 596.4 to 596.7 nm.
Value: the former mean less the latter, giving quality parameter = 0.005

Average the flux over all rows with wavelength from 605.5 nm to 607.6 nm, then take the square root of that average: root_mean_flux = 1.08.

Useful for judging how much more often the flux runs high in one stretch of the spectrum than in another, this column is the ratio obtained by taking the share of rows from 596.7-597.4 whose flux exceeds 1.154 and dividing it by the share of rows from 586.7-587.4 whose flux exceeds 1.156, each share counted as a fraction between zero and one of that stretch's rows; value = 0.25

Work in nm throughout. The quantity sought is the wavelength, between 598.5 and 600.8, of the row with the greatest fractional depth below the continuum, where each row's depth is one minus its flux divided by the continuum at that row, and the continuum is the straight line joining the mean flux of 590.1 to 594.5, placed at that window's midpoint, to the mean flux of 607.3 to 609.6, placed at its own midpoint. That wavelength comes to 599.764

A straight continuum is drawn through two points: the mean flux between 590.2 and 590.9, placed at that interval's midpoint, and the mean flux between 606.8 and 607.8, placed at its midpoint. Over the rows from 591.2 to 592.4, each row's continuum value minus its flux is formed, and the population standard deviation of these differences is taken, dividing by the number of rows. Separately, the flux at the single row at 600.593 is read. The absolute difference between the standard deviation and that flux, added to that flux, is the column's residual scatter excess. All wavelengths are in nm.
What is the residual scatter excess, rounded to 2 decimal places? 2.30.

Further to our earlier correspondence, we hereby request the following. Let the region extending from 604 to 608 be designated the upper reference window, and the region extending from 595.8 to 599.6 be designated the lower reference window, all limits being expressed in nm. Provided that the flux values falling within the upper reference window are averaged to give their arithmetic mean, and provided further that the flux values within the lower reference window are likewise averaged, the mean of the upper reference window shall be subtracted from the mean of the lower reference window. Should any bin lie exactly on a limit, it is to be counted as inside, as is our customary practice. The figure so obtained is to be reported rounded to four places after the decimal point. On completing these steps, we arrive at 0.0039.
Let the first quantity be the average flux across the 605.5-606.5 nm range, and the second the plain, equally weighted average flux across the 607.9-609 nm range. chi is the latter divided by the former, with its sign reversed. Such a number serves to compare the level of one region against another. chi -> -0.97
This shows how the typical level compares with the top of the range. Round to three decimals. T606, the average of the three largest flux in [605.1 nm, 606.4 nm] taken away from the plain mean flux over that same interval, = -0.011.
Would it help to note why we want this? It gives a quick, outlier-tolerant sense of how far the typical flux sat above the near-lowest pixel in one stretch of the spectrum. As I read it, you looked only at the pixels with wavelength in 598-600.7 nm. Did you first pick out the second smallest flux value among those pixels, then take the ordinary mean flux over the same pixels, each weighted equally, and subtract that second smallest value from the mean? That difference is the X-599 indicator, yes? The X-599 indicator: 0.017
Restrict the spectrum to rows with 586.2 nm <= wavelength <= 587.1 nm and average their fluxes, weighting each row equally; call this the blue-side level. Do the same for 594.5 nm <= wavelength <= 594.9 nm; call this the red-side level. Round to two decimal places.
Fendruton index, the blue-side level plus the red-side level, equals 2.32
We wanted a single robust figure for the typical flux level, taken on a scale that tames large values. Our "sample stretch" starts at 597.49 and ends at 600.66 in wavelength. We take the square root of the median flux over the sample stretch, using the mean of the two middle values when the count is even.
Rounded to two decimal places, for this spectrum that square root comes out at 1.08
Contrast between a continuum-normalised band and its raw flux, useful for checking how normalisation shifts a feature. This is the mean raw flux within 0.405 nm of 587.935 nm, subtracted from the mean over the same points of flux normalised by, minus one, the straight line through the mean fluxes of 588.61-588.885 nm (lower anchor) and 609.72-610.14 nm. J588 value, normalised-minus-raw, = -1.07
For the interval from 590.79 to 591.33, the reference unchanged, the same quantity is -1.08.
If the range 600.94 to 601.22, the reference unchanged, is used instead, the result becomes -1.10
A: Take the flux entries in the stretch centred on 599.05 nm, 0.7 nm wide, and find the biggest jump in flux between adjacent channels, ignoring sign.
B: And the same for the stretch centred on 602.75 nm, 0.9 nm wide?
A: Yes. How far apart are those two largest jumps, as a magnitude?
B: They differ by 0.013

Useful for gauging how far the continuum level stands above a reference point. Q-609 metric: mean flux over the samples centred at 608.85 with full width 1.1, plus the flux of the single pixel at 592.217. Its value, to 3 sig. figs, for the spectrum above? 2.31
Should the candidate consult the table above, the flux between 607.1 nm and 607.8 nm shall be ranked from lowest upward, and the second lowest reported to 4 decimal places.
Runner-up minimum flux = 1.1600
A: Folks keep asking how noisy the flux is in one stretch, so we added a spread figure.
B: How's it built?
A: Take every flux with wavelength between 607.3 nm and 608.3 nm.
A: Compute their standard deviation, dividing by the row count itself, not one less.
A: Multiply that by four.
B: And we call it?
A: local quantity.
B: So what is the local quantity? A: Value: 0.078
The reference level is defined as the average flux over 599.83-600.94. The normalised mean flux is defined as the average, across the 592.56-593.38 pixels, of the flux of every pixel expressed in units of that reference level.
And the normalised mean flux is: 1.014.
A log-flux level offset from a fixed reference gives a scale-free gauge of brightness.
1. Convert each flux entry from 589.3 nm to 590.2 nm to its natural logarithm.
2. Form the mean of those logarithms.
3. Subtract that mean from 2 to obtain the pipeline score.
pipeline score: 1.94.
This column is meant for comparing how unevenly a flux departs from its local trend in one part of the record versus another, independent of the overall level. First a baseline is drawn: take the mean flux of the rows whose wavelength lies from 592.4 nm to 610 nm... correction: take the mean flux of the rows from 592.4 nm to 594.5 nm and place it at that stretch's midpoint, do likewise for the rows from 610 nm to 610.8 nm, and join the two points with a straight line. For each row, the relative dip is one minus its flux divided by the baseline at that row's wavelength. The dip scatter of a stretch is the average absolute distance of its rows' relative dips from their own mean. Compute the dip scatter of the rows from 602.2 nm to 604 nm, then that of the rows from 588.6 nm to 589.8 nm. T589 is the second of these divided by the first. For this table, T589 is 1.9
